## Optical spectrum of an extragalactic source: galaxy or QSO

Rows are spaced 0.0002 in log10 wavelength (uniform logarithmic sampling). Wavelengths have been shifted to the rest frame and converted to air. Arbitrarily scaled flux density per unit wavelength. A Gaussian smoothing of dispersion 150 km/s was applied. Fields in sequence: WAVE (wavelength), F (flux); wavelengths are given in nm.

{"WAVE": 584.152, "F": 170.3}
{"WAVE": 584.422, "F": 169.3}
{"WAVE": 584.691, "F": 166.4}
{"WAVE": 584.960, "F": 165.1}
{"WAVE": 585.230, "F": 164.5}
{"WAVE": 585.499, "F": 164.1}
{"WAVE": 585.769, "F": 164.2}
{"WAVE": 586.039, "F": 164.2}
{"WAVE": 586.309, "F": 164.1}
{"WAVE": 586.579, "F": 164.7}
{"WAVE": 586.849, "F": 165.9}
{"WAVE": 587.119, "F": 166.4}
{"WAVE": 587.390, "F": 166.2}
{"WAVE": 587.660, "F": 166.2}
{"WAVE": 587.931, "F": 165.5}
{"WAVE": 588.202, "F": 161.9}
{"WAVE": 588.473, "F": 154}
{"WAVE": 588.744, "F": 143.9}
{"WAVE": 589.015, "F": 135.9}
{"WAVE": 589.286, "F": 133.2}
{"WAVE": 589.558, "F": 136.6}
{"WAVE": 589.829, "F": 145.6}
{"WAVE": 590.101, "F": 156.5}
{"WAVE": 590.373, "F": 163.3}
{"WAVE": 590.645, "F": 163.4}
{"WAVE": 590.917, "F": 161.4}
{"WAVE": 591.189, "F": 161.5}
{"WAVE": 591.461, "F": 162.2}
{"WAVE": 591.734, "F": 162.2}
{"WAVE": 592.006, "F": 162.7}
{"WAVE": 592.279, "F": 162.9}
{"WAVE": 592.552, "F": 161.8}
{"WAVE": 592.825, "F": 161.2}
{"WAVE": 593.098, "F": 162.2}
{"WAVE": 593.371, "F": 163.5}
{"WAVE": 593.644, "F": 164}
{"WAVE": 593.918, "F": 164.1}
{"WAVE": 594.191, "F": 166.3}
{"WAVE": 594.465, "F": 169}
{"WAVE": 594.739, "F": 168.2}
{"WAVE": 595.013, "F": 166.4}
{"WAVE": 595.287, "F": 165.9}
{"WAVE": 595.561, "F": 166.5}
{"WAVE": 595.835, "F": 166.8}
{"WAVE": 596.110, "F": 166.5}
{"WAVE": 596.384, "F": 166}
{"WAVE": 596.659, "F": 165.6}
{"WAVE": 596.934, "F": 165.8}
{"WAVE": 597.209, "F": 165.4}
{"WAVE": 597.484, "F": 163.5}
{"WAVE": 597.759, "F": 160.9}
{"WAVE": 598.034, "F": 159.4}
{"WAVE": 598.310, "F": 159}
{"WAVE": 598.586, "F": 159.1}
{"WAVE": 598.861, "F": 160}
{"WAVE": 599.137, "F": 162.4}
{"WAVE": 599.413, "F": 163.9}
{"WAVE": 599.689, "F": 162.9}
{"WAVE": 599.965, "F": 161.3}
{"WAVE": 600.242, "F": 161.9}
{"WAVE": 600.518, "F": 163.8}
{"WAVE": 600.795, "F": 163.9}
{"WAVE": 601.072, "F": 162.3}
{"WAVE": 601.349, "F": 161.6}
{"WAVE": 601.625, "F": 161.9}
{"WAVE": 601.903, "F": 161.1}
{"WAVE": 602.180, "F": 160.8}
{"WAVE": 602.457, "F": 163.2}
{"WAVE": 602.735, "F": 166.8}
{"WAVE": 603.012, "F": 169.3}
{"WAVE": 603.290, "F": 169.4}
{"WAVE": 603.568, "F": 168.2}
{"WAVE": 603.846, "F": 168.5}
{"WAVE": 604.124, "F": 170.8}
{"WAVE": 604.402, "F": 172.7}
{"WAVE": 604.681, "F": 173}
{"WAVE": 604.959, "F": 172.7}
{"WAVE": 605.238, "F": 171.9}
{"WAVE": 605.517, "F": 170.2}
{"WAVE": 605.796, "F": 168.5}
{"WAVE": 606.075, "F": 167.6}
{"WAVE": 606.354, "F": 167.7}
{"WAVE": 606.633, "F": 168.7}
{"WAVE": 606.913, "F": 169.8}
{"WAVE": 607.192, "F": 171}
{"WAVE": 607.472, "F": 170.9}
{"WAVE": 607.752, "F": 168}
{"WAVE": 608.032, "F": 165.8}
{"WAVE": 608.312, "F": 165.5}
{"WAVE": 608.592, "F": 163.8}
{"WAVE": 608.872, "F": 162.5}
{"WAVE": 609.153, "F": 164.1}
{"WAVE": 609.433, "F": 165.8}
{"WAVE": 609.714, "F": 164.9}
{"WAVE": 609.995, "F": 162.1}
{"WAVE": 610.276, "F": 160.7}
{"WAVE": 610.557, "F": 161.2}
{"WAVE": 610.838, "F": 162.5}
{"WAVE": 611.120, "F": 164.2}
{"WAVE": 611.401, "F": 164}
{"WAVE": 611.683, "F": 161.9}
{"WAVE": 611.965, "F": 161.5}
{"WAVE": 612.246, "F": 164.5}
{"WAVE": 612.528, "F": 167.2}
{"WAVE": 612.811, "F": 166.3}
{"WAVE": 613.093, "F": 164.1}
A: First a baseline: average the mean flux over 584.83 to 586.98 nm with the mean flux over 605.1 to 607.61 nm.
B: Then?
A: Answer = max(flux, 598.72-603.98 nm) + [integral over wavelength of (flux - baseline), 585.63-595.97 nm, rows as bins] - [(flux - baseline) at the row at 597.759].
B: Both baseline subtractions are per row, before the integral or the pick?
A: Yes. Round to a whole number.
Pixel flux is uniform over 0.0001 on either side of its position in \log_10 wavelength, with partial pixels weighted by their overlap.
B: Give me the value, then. 108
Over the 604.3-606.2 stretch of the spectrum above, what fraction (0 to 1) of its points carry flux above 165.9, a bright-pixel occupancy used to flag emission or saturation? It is 1.0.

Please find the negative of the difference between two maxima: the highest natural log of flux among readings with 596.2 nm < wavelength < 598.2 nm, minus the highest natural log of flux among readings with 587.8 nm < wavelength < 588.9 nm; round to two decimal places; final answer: 0.00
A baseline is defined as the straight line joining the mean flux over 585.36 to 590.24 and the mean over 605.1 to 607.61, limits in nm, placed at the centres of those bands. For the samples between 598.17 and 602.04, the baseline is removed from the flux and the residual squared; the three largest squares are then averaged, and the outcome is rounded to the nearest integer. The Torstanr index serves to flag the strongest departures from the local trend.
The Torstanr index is 26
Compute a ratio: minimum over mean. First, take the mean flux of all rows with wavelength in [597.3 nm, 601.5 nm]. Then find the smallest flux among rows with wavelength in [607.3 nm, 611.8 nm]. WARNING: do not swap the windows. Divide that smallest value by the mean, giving 0.99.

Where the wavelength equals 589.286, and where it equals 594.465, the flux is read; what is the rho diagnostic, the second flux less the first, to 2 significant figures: 36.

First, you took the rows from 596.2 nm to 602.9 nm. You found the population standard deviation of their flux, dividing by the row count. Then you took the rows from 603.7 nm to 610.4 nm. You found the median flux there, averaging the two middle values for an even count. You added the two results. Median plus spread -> 170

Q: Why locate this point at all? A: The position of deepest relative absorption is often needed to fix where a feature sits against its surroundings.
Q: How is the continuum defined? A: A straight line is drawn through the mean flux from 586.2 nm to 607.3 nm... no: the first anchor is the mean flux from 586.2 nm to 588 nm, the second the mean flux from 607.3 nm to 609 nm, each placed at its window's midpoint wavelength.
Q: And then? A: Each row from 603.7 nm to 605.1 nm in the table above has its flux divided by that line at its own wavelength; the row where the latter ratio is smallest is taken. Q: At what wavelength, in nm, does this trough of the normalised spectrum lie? 603.846 nm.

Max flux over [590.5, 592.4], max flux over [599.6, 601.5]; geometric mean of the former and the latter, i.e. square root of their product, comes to 164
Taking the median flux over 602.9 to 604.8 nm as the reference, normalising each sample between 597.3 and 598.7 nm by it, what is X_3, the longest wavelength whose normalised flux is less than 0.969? 598.586 nm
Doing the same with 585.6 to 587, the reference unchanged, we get 586.309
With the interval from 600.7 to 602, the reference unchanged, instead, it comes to 601.903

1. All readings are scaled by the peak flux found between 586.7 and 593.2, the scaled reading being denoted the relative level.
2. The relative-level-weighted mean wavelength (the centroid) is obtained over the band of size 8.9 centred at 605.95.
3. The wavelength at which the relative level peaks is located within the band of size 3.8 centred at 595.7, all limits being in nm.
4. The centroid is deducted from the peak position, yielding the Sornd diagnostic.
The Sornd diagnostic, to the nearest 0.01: -11.47 nm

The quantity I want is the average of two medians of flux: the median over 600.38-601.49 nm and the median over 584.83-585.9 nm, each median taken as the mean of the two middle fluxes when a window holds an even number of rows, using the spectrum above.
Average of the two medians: 164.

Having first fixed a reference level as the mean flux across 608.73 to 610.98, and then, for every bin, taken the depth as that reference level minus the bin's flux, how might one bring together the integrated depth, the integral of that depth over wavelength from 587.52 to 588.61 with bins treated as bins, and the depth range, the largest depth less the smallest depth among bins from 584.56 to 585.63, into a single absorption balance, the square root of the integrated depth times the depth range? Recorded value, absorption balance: 1.6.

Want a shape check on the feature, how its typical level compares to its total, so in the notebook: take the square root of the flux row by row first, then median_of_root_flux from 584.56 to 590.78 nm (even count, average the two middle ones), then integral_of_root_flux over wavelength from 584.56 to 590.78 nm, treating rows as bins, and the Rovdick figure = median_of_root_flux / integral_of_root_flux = 0.164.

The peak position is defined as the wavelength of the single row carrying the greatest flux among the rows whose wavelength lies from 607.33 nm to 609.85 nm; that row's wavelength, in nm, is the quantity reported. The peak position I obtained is 607.472 nm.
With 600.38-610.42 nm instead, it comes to 604.681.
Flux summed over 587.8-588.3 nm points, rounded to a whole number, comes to 327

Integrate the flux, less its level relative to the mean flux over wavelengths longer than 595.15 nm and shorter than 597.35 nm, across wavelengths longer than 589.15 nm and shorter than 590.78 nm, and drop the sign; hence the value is 27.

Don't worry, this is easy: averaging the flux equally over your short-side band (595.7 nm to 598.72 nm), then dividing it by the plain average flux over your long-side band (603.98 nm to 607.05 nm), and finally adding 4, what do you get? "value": 4.96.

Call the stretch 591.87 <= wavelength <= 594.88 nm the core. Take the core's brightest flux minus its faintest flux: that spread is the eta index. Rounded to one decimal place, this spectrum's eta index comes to 7.8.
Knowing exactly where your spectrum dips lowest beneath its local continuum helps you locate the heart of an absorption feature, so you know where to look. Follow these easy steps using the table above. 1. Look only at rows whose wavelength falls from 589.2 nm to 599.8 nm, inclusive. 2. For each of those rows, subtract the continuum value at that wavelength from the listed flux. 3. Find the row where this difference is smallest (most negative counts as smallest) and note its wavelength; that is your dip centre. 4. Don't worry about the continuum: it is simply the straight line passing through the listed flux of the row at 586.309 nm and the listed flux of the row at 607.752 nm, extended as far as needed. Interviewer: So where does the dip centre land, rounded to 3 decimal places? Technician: 589.286 nm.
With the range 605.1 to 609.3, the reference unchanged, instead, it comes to 608.872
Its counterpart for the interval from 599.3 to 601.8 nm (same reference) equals 599.965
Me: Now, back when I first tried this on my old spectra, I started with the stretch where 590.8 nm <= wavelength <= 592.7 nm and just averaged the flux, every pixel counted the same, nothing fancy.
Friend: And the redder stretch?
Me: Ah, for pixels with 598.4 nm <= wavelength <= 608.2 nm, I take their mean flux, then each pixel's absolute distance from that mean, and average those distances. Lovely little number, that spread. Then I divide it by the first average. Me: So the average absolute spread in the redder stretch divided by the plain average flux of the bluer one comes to 0.023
